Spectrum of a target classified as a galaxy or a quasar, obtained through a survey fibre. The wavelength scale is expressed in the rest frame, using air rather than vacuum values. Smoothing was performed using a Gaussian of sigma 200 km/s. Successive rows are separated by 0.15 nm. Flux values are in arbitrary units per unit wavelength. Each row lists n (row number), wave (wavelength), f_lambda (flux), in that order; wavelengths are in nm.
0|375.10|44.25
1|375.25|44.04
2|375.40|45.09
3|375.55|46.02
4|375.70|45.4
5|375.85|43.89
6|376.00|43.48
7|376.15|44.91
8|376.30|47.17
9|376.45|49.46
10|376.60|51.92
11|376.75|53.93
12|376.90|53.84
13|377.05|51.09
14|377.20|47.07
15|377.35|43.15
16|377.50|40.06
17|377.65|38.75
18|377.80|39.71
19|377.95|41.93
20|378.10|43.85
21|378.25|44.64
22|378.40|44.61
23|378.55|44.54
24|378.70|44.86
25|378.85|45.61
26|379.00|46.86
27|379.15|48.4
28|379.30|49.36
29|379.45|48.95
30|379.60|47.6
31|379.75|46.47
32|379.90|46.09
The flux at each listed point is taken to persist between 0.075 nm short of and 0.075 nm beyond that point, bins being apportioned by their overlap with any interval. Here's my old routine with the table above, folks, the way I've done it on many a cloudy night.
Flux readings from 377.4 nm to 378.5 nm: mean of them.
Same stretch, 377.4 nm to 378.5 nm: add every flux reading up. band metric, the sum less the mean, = 252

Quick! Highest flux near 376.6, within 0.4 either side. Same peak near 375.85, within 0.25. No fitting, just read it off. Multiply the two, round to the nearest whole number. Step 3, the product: 2448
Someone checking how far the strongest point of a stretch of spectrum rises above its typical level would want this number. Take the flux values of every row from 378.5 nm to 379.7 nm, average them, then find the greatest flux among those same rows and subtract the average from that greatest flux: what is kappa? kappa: 2.3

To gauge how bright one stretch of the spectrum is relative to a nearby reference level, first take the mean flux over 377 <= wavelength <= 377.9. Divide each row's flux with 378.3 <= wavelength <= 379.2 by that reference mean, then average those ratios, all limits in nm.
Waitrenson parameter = 1.06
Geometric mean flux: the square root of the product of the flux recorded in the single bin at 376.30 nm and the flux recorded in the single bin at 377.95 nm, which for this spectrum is 44.5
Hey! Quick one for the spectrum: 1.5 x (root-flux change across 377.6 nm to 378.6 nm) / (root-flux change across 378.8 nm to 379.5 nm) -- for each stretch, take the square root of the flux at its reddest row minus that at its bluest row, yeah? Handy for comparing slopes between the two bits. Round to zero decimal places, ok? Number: 3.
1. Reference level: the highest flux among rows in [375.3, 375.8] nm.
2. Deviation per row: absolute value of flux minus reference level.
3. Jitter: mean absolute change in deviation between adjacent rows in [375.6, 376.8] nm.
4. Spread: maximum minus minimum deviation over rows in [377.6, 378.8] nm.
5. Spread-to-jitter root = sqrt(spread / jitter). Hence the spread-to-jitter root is 2.1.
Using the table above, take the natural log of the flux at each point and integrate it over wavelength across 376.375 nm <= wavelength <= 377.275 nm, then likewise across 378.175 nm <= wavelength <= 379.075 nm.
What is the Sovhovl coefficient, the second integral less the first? -0.11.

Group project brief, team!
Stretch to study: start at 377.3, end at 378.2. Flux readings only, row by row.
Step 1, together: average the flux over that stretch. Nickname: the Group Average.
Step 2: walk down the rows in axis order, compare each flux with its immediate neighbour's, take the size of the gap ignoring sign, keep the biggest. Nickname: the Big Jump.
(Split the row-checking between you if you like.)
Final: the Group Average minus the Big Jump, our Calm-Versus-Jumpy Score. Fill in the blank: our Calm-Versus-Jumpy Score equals 38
